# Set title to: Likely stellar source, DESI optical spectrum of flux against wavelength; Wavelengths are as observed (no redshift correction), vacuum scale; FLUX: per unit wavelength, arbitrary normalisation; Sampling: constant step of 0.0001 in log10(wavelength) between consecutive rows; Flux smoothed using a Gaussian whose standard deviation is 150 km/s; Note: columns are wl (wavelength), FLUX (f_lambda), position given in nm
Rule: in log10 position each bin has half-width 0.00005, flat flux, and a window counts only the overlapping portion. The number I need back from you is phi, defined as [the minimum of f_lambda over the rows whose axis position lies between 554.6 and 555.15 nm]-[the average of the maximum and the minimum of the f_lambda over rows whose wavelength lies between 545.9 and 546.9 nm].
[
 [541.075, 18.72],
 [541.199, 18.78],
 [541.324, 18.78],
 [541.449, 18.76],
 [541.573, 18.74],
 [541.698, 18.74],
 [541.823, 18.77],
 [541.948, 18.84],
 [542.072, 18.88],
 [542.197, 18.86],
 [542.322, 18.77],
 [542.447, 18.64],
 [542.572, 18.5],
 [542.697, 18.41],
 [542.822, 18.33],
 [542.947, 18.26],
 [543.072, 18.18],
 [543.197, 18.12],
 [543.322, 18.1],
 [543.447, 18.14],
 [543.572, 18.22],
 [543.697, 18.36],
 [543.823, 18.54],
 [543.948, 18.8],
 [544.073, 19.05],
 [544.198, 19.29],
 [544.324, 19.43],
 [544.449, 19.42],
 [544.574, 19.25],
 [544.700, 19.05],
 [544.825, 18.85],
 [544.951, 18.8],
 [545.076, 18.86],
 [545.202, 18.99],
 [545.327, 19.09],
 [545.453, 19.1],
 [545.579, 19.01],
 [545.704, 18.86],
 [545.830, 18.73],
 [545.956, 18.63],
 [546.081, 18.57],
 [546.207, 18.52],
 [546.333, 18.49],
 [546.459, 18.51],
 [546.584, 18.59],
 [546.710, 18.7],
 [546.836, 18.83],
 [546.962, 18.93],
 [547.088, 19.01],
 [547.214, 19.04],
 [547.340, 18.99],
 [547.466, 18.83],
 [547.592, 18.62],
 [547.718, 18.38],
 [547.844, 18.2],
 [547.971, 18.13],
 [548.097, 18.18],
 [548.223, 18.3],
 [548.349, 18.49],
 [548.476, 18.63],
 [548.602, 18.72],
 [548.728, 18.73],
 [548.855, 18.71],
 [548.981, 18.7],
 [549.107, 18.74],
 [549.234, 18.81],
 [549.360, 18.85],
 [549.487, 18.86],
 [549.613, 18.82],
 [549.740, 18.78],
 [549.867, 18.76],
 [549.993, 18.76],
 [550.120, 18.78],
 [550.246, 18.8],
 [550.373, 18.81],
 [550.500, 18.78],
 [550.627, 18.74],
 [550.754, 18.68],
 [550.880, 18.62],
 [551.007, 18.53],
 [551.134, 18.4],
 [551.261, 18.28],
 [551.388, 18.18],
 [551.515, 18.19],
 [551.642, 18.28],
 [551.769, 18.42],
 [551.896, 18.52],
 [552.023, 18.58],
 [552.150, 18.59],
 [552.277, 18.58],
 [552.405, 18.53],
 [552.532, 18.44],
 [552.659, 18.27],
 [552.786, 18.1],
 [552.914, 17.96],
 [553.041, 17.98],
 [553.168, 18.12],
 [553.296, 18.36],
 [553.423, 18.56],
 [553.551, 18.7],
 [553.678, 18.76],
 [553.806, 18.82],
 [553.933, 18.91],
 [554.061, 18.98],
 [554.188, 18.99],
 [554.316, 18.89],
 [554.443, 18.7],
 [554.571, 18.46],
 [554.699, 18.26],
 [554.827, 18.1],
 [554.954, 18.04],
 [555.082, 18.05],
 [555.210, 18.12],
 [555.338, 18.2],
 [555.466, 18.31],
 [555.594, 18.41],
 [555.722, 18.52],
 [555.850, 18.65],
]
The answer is -0.62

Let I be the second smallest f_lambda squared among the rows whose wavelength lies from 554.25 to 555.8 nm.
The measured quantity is 326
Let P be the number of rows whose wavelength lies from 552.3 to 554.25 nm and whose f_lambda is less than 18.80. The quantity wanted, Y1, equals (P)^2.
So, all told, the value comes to 121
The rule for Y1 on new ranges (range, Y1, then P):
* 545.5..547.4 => 64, 8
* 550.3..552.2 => 196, 14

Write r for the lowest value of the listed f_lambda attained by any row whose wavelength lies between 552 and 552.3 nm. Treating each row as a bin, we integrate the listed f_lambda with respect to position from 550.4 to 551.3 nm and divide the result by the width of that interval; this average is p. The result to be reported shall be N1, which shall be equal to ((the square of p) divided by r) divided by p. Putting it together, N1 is 1.00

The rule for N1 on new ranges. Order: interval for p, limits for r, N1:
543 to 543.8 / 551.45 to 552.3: 1.00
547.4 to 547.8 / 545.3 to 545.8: 0.99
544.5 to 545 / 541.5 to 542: 1.01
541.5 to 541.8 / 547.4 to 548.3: 1.03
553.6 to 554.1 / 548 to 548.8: 1.04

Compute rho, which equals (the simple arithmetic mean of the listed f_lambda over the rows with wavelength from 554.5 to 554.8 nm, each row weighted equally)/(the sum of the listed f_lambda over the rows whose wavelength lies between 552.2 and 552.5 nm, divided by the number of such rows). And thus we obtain 0.99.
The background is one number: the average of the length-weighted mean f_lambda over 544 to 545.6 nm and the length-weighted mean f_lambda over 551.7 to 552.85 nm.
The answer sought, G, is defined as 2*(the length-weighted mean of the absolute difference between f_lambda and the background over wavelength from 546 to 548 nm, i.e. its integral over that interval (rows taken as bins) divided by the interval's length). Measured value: 0.5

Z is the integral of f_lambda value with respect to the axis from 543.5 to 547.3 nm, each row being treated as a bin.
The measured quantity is 72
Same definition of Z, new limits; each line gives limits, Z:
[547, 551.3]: 80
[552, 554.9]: 54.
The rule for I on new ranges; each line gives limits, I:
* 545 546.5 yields 343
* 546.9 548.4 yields 331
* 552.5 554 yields 323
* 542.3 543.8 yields 328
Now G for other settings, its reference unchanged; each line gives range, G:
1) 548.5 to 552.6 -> 0.3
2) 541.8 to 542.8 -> 0.3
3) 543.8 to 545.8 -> 0.6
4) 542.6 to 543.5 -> 1.1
